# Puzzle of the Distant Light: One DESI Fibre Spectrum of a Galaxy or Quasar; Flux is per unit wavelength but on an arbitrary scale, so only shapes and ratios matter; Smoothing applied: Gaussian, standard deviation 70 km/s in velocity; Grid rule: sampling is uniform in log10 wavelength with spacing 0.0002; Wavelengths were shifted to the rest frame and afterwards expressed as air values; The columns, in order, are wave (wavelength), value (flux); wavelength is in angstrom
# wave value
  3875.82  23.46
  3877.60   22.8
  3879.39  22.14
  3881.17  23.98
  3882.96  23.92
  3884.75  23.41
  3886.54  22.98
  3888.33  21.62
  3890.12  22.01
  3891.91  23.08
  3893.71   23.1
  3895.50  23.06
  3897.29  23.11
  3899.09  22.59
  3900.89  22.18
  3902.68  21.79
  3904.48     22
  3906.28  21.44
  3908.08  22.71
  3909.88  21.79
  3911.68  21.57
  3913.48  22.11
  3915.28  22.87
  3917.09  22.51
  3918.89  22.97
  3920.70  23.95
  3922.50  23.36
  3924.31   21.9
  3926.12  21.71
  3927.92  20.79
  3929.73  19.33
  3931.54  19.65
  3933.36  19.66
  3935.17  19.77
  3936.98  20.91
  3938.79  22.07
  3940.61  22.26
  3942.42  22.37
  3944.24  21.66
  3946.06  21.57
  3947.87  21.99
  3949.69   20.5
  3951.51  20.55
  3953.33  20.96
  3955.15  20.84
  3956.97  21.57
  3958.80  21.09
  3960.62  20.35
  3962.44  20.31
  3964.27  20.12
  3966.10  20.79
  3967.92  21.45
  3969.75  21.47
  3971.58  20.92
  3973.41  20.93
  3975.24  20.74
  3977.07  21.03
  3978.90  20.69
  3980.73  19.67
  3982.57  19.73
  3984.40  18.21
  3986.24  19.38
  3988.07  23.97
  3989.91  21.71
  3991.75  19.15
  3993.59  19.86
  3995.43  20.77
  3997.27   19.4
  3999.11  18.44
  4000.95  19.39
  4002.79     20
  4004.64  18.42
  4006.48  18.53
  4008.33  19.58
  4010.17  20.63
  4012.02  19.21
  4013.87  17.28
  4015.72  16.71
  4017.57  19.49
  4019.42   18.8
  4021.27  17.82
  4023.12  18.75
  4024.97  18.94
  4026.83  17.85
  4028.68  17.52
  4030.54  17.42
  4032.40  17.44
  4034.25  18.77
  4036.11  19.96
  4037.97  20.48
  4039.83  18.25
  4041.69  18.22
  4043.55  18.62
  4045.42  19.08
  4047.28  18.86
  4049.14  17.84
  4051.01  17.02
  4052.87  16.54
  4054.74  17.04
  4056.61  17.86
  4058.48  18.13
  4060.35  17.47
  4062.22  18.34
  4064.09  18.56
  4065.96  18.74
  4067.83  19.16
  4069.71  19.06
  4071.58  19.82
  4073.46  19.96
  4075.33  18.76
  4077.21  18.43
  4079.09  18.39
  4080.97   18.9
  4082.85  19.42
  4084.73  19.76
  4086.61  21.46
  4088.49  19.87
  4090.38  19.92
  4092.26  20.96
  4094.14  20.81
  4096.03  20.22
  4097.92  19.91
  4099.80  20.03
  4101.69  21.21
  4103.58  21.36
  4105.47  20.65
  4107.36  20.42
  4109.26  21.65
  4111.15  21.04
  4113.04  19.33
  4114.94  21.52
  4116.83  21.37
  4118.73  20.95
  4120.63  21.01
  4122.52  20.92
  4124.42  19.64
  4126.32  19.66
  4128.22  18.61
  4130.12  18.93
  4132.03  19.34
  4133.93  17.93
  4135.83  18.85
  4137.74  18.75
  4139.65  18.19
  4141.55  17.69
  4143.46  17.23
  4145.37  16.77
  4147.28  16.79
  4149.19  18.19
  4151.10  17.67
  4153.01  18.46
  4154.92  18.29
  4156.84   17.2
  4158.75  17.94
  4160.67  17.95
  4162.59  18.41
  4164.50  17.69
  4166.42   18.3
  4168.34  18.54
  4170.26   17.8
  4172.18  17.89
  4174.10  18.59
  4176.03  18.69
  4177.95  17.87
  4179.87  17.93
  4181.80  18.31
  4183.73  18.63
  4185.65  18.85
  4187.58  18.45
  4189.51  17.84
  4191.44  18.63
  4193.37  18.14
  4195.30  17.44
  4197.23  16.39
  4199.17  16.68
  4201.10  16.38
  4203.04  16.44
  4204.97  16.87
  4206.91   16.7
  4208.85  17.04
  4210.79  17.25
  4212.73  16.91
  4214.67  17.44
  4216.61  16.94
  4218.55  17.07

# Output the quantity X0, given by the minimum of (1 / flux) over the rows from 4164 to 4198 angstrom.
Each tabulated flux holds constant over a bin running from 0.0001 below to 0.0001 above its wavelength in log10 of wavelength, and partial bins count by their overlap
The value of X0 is 0.0531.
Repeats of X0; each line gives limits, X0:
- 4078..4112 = 0.0462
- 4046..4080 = 0.0501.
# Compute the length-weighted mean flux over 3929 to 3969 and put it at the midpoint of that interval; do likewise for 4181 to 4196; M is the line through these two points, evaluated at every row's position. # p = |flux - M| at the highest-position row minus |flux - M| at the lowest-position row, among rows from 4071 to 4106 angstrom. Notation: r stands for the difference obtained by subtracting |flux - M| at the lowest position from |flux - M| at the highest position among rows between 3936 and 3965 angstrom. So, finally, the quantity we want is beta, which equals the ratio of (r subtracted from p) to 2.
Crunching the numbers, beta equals 0.35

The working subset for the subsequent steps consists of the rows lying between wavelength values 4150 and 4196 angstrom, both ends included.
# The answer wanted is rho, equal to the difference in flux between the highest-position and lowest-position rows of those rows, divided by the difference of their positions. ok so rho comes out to -0.01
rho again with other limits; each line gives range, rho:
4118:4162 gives -0.07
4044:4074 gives 0.03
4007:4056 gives -0.05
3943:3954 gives -0.08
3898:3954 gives -0.03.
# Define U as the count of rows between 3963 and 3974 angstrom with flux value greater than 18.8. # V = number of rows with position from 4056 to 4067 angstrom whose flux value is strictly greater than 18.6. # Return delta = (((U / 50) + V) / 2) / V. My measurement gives 0.560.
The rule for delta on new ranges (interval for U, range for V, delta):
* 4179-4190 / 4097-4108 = 0.502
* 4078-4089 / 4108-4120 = 0.508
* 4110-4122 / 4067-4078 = 0.512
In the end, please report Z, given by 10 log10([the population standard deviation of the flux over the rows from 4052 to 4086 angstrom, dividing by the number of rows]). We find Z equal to 0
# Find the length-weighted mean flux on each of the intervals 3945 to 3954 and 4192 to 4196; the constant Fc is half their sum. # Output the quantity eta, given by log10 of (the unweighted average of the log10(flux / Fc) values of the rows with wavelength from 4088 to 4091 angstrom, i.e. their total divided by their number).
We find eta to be -2.1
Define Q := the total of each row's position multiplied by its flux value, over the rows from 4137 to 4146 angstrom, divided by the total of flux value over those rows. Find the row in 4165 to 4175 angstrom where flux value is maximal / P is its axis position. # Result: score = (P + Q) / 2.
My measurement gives 4157.8 angstrom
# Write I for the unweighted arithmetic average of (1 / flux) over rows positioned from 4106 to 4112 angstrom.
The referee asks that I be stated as 0.0476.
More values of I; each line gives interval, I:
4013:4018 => 0.0563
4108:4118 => 0.0477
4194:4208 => 0.0599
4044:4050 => 0.0538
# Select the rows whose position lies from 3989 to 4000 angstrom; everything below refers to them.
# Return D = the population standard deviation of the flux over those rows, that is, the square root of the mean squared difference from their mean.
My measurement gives 1.08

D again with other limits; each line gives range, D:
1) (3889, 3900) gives 0.41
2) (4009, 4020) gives 1.33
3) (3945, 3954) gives 0.58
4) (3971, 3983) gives 0.54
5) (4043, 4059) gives 0.83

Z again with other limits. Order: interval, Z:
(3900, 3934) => 1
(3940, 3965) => -1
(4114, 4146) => 2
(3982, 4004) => 2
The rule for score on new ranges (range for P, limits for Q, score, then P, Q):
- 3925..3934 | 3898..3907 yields 3914.4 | 3926.12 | 3902.6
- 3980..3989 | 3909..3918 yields 3950.8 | 3988.07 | 3913.5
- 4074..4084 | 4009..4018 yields 4048.3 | 4082.85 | 4013.8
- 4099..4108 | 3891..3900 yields 3999.5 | 4103.58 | 3895.5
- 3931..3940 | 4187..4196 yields 4065.1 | 3938.79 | 4191.4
